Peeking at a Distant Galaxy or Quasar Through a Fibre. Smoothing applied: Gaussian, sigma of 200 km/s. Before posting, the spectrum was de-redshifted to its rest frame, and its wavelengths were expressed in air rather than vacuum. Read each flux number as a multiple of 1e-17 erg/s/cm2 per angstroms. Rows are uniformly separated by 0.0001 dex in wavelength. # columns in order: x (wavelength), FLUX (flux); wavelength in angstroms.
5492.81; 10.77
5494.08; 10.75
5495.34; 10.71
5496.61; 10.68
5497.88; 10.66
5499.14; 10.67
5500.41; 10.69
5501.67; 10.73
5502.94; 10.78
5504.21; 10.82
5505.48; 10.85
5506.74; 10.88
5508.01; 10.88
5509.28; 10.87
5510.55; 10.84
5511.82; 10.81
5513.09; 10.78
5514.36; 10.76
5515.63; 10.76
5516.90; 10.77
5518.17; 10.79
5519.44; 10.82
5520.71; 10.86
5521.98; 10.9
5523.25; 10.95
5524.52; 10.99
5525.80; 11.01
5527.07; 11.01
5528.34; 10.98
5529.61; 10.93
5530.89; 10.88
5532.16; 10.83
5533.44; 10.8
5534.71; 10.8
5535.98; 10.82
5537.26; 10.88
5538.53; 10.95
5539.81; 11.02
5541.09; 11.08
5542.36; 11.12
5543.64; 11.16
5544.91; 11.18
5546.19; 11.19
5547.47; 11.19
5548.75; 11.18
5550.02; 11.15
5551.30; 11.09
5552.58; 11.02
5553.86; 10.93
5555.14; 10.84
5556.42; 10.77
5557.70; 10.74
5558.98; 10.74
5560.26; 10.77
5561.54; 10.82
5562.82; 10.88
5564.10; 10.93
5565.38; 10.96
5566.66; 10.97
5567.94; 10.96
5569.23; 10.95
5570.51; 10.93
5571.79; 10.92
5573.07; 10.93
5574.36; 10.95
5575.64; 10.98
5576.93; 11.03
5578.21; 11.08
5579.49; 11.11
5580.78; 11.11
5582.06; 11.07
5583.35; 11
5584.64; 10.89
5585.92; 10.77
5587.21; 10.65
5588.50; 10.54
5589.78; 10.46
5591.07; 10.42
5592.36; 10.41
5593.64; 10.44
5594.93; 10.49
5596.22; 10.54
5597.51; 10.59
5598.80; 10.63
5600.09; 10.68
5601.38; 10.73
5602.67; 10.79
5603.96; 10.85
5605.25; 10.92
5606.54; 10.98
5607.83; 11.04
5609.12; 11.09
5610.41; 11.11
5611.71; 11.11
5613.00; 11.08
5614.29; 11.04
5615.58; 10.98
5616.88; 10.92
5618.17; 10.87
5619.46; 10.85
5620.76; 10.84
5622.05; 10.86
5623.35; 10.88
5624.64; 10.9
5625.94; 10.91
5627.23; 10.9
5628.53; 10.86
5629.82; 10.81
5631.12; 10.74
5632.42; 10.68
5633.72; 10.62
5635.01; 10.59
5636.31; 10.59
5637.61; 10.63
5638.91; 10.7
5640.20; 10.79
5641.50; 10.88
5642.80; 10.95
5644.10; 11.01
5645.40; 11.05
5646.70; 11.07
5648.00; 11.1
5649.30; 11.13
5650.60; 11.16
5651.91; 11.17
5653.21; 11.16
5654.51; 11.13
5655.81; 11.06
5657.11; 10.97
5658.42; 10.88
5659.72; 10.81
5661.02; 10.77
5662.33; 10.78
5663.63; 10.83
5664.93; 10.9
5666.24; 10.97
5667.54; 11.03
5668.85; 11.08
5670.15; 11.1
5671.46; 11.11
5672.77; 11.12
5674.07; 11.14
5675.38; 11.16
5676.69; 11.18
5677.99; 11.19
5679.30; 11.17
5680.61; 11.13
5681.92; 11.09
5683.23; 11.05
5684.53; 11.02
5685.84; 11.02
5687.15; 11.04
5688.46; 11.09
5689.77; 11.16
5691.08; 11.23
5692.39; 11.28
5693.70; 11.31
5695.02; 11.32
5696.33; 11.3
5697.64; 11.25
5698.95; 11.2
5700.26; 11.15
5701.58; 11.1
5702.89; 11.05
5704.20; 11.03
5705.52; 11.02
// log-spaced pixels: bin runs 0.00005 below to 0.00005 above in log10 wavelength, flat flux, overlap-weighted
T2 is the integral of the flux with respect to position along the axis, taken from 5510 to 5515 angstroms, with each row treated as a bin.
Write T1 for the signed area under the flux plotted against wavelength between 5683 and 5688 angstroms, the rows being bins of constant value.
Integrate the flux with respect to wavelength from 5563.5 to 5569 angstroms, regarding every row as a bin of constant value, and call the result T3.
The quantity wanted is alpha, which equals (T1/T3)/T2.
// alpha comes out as 0.017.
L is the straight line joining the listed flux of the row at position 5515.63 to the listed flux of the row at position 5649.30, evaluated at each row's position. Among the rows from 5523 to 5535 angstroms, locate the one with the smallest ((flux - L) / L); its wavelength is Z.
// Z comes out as 5534.71 angstroms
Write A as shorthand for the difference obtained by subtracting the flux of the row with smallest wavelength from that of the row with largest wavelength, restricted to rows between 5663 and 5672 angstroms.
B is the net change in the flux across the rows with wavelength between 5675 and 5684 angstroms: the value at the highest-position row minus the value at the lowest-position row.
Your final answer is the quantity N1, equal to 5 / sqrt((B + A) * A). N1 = 23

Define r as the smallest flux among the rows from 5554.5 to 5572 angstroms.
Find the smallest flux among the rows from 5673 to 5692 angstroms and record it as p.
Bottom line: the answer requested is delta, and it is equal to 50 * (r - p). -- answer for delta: -14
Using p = 11.02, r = 10.74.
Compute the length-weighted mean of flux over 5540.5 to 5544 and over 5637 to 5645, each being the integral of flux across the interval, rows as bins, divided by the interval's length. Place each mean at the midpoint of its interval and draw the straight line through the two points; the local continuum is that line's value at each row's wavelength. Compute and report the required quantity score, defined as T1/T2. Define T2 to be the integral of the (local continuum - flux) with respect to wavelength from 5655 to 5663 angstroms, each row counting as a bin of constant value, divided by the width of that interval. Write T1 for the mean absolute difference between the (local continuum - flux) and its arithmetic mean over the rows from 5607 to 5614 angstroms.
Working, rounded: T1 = 0.02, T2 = -0.10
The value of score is -0.23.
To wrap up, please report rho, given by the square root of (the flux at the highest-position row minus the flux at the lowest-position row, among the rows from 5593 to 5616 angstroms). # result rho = 0.73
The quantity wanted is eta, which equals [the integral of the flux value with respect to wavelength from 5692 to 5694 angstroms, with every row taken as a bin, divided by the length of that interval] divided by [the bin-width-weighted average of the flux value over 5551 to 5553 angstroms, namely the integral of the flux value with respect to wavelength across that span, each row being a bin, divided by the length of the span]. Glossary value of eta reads 1.023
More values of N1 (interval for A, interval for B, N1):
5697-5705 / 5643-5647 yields 27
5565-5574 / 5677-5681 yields 96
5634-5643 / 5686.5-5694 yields 10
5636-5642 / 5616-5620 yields 20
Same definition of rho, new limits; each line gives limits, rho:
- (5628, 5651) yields 0.55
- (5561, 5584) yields 0.42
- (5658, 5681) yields 0.50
